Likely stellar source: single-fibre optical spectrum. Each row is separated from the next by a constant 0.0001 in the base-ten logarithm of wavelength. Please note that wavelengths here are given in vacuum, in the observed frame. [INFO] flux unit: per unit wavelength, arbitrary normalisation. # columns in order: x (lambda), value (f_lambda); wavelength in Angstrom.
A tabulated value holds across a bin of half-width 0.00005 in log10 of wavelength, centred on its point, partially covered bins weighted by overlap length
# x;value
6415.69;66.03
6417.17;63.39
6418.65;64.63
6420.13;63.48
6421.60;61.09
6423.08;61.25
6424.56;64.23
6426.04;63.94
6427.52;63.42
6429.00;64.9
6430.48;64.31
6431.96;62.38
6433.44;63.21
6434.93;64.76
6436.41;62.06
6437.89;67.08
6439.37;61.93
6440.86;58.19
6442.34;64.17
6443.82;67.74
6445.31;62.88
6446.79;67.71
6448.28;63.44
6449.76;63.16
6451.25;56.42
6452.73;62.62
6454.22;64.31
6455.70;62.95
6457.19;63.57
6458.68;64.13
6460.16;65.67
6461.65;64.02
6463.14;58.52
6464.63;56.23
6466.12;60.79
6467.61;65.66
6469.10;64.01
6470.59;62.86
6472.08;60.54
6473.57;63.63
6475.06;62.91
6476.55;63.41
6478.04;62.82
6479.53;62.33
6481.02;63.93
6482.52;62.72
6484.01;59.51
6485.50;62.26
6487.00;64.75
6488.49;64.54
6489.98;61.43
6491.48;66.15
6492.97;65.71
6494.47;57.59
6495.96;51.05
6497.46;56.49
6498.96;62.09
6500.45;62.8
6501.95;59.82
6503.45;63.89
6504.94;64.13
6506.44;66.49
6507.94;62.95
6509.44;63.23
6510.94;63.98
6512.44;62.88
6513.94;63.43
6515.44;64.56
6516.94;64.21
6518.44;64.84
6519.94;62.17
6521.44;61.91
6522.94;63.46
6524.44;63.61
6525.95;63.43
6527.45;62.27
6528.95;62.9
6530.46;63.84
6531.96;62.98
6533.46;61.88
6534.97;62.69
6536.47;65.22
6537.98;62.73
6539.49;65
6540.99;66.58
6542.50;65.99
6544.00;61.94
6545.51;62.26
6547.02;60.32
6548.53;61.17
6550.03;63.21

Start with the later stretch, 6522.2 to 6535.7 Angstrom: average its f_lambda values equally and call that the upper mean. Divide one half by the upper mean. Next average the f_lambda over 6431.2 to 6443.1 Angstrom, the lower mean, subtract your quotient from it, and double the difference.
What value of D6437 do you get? 126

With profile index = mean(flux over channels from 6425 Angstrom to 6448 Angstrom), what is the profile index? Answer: 63.9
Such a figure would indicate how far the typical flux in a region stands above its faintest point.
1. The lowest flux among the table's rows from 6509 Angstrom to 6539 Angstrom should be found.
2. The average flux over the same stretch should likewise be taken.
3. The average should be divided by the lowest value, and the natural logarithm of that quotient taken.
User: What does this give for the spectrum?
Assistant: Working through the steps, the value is 0.023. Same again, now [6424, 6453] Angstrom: 0.117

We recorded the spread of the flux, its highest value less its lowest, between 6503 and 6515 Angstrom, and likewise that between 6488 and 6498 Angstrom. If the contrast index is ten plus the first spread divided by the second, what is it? 10.2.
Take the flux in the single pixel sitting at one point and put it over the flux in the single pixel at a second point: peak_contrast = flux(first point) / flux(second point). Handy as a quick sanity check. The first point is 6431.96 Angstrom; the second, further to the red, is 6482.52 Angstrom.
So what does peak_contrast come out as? 0.99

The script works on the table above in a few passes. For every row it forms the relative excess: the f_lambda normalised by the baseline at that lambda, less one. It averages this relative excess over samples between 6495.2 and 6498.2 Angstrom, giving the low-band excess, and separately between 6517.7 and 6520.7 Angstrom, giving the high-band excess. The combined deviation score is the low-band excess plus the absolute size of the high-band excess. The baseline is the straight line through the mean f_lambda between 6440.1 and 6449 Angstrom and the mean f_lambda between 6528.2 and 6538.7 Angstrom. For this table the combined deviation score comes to -0.15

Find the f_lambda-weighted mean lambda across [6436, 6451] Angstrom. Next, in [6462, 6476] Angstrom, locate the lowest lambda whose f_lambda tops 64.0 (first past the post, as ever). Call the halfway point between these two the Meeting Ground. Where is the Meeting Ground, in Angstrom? 6455.4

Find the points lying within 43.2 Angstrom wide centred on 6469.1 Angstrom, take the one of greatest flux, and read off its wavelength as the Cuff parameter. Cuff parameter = 6460.16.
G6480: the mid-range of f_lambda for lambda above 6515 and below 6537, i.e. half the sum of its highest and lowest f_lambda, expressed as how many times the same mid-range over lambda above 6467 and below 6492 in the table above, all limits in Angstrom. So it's 1.01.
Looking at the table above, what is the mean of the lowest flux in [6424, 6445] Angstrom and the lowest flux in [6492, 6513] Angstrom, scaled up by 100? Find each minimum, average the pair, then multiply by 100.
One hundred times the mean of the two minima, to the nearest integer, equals 5462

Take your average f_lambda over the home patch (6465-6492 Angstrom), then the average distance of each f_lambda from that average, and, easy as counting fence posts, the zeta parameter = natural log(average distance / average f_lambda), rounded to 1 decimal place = -3.9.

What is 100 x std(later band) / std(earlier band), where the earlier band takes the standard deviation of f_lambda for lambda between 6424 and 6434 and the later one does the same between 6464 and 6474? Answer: 372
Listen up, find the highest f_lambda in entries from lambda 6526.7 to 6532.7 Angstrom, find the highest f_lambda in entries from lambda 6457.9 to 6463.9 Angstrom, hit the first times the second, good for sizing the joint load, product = 4192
